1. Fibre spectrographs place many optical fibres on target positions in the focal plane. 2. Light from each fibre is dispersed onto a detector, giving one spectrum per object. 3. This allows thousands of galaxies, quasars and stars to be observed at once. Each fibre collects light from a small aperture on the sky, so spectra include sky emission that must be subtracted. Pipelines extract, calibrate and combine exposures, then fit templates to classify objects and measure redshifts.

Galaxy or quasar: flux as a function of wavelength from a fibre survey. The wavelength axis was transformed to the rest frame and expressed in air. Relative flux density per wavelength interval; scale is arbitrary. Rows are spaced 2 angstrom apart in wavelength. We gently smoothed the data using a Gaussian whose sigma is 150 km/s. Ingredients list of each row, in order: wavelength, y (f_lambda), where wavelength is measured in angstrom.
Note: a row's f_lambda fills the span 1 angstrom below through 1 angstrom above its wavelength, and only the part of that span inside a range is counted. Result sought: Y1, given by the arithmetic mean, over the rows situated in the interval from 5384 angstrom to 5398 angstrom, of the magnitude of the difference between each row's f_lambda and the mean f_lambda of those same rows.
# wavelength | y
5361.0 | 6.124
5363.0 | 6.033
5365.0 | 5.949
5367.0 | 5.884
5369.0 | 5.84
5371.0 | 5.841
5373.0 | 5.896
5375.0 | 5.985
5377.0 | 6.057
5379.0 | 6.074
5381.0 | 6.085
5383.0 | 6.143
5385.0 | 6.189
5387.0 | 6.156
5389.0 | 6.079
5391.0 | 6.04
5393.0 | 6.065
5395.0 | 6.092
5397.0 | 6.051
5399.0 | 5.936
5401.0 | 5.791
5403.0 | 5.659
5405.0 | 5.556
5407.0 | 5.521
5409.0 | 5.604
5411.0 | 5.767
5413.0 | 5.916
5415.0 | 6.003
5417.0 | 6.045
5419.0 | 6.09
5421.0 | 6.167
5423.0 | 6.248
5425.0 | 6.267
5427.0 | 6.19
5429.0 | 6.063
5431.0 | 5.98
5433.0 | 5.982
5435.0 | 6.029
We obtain 0.04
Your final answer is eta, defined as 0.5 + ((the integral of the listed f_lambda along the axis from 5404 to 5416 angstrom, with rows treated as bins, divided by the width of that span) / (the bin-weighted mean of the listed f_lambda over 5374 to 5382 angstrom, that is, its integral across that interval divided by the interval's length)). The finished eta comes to 1.45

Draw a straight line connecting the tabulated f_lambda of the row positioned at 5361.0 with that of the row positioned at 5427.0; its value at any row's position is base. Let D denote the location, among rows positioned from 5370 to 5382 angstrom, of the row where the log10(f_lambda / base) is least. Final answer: 5371.0 angstrom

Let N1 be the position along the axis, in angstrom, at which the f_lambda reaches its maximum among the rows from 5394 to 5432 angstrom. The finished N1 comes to 5425.0 angstrom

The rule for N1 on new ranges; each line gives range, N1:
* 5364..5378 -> 5377.0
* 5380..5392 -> 5385.0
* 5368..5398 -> 5385.0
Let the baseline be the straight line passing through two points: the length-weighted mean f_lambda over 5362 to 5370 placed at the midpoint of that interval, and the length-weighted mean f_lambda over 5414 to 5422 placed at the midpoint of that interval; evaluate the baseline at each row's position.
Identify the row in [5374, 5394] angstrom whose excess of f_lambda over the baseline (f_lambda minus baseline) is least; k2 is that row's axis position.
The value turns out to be 5375.0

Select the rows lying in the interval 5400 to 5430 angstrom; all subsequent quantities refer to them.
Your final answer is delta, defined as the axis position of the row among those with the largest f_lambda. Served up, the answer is 5425.0 angstrom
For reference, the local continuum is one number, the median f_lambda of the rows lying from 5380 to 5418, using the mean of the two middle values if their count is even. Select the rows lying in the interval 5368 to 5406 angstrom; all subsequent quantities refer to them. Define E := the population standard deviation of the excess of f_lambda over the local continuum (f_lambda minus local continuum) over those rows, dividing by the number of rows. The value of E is 0.17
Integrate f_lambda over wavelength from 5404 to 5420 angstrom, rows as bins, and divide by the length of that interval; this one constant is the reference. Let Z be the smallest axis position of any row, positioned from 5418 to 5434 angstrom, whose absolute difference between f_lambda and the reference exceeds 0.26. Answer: 5419.0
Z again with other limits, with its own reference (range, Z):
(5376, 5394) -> 5379.0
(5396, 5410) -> 5407.0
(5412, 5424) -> 5419.0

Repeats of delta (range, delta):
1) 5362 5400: 5385.0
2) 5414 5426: 5425.0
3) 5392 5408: 5395.0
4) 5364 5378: 5377.0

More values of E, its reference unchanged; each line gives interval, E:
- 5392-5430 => 0.23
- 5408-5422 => 0.18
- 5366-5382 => 0.10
